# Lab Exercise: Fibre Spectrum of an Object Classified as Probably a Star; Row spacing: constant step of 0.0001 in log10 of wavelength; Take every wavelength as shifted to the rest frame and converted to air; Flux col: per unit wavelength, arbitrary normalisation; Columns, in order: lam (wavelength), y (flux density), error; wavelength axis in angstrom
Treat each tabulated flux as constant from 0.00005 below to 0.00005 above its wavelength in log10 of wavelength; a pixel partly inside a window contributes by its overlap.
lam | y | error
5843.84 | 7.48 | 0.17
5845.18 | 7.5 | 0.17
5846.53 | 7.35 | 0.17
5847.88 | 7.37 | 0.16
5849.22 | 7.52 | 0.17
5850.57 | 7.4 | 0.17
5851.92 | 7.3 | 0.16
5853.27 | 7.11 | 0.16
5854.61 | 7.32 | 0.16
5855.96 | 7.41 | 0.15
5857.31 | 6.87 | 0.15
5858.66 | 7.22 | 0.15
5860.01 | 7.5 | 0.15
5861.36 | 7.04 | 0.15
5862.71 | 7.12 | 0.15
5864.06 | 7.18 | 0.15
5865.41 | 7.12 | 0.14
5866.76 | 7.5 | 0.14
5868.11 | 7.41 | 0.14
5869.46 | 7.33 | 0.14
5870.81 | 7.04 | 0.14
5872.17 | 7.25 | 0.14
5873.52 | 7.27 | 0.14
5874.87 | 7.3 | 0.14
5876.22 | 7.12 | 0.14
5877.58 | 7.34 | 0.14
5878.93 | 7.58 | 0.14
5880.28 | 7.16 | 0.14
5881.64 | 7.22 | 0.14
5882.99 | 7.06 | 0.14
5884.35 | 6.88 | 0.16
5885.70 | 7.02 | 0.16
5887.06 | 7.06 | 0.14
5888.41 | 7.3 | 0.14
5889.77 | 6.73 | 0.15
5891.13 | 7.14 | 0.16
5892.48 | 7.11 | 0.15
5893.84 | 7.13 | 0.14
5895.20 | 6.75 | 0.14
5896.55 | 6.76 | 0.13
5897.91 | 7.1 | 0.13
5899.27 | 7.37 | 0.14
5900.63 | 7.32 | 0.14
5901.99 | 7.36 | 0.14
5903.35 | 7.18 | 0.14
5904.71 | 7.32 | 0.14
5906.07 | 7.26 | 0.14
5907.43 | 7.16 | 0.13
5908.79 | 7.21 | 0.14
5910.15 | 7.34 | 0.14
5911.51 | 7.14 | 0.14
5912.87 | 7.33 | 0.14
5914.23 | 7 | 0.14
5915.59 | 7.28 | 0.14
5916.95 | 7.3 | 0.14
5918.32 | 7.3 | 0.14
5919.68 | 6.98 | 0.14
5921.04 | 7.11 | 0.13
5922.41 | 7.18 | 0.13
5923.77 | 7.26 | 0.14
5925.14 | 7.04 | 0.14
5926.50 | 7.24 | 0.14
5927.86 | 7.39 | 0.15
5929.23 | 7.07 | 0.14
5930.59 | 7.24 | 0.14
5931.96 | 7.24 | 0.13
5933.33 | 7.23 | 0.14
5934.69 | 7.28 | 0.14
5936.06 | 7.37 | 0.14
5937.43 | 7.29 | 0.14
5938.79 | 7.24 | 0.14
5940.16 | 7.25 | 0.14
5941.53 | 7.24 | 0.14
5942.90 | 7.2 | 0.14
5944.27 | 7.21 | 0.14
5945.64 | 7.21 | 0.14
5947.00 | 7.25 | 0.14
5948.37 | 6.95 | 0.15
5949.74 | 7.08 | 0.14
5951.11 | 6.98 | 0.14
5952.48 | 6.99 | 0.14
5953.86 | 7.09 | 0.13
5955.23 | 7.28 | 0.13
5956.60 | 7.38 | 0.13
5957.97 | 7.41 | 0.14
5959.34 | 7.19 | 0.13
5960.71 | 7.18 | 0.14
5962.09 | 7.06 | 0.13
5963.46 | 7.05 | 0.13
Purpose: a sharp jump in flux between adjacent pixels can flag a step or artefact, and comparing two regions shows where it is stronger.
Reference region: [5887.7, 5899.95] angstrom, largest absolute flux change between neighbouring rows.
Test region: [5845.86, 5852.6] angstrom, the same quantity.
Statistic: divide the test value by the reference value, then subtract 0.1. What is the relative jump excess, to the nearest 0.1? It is 0.2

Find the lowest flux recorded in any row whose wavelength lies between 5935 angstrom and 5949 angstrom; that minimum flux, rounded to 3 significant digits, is 6.95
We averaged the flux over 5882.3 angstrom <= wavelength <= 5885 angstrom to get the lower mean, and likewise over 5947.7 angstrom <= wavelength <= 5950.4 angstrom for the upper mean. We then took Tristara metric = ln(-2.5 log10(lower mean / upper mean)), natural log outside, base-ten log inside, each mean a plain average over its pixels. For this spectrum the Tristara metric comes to -5.0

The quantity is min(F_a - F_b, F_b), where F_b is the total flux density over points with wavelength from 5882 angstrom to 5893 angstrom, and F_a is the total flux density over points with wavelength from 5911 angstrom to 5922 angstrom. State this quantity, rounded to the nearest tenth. 1.1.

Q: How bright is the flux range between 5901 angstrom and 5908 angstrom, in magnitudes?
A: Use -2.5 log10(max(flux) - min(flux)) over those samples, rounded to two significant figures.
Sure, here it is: 1.7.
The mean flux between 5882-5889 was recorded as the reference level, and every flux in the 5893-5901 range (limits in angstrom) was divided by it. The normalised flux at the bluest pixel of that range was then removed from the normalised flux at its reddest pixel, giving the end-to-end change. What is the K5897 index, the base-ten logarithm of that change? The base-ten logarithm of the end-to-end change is -1.57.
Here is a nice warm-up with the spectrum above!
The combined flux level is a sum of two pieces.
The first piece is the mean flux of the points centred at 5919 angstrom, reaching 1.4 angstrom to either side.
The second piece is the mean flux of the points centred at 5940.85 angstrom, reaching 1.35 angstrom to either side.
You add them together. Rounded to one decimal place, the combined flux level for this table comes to 14.4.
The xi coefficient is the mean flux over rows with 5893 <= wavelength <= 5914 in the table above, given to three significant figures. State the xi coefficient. 7.18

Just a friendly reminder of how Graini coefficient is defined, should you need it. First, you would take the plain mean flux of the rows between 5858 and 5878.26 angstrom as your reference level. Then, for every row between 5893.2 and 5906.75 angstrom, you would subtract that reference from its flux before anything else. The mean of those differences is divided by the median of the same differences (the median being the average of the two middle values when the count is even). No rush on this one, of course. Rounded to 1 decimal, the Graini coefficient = 3.2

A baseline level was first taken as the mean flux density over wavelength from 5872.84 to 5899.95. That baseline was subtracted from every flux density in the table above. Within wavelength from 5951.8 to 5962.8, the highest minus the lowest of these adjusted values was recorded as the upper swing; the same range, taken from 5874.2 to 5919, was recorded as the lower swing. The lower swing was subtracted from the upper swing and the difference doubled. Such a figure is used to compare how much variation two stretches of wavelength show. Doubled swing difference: -0.9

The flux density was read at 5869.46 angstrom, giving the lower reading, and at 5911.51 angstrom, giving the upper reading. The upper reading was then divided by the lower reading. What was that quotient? 0.97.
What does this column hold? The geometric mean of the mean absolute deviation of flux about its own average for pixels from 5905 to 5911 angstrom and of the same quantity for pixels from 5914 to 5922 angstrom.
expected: 0.087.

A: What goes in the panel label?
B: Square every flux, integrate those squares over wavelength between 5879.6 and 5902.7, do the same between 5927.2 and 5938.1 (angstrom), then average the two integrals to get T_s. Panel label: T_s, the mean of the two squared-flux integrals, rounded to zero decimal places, 868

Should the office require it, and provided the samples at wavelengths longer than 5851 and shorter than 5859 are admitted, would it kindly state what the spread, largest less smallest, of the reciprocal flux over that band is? 0.011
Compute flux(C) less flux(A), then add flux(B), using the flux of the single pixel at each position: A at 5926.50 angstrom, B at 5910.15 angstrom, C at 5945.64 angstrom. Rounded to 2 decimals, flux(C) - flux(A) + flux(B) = 7.31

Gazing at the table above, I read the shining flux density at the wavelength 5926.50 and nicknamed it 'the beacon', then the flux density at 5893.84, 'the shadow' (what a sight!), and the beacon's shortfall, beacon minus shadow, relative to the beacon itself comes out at 0.02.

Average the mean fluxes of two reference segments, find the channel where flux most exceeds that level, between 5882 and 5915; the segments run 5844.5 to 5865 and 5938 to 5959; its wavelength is 5899.27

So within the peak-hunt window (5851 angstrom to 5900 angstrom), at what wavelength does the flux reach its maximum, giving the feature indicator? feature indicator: 5878.93 angstrom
